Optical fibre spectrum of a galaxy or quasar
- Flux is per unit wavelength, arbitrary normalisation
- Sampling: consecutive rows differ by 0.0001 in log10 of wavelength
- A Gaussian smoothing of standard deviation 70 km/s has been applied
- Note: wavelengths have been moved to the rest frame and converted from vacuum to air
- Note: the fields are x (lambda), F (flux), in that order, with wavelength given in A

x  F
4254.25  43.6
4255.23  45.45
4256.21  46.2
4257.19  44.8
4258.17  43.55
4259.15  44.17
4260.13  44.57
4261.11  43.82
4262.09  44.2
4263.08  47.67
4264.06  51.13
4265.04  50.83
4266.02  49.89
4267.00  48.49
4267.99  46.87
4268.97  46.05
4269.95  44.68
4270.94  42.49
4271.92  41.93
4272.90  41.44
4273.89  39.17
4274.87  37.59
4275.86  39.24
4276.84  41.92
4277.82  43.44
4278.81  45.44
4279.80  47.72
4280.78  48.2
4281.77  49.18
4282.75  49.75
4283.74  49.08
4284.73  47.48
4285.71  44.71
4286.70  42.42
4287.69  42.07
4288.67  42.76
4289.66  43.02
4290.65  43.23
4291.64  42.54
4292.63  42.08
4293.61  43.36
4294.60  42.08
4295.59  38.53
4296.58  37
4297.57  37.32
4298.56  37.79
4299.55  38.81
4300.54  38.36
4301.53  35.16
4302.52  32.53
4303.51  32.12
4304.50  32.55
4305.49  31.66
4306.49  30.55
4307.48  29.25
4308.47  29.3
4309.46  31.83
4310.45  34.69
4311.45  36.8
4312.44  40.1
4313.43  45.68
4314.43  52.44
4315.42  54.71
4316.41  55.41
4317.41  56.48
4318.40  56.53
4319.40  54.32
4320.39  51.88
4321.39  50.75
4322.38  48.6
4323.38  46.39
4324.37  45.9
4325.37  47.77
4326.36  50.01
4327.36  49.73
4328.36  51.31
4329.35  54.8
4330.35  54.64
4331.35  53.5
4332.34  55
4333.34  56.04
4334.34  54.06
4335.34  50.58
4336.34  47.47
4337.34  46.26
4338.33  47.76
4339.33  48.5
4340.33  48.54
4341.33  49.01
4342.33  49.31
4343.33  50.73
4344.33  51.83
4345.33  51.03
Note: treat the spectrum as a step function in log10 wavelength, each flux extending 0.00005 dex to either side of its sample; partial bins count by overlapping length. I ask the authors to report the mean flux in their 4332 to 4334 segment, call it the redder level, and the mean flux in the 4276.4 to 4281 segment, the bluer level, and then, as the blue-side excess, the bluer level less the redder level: -10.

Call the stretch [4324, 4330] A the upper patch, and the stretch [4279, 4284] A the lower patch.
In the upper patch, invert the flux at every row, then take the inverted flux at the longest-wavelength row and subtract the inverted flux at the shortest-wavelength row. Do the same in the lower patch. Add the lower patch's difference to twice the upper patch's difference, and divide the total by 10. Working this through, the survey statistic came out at -0.0008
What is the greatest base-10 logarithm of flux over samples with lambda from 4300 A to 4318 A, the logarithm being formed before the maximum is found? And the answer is 1.75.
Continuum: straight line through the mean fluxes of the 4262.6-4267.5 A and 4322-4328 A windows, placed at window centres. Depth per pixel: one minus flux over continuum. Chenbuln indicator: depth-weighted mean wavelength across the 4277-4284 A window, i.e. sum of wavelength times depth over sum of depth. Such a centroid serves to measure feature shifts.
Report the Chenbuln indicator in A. 4278.4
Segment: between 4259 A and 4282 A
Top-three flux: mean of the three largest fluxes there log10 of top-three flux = 1.70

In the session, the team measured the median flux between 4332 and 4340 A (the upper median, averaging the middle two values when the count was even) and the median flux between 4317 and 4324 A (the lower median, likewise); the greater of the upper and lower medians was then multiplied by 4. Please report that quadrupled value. 208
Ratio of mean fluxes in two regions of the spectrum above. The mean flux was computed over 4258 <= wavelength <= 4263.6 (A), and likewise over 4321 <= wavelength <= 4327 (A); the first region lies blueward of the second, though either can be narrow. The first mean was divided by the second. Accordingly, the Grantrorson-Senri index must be 0.93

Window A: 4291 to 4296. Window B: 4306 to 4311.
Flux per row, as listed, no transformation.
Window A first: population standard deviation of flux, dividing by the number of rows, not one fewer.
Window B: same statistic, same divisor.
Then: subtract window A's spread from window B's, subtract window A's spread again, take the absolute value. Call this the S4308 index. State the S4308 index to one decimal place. 1.3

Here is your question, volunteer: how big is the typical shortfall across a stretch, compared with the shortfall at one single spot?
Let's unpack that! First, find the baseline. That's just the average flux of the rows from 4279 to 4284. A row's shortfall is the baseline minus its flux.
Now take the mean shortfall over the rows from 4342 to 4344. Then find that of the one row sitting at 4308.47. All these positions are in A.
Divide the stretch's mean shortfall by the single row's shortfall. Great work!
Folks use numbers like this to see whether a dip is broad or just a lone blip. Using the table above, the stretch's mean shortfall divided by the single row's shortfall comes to -0.1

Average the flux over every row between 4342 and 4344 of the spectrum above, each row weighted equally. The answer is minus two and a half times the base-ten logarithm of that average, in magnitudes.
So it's -4.25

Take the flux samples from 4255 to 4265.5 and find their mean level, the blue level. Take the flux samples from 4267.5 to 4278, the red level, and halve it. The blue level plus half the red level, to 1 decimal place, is 67.2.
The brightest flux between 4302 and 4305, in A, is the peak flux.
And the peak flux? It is 32.55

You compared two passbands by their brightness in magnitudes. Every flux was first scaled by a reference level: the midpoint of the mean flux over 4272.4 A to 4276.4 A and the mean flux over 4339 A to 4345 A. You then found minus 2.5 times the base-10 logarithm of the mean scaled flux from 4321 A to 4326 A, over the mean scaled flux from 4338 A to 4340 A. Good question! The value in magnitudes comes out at 0.0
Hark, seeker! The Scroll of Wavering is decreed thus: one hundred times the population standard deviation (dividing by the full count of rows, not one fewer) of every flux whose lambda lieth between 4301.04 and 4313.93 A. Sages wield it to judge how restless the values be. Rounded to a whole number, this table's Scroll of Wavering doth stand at 445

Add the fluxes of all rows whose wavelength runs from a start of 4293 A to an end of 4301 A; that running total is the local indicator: 313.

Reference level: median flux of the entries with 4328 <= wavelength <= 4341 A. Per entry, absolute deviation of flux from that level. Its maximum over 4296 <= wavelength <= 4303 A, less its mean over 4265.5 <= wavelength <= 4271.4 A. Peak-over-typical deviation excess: 14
